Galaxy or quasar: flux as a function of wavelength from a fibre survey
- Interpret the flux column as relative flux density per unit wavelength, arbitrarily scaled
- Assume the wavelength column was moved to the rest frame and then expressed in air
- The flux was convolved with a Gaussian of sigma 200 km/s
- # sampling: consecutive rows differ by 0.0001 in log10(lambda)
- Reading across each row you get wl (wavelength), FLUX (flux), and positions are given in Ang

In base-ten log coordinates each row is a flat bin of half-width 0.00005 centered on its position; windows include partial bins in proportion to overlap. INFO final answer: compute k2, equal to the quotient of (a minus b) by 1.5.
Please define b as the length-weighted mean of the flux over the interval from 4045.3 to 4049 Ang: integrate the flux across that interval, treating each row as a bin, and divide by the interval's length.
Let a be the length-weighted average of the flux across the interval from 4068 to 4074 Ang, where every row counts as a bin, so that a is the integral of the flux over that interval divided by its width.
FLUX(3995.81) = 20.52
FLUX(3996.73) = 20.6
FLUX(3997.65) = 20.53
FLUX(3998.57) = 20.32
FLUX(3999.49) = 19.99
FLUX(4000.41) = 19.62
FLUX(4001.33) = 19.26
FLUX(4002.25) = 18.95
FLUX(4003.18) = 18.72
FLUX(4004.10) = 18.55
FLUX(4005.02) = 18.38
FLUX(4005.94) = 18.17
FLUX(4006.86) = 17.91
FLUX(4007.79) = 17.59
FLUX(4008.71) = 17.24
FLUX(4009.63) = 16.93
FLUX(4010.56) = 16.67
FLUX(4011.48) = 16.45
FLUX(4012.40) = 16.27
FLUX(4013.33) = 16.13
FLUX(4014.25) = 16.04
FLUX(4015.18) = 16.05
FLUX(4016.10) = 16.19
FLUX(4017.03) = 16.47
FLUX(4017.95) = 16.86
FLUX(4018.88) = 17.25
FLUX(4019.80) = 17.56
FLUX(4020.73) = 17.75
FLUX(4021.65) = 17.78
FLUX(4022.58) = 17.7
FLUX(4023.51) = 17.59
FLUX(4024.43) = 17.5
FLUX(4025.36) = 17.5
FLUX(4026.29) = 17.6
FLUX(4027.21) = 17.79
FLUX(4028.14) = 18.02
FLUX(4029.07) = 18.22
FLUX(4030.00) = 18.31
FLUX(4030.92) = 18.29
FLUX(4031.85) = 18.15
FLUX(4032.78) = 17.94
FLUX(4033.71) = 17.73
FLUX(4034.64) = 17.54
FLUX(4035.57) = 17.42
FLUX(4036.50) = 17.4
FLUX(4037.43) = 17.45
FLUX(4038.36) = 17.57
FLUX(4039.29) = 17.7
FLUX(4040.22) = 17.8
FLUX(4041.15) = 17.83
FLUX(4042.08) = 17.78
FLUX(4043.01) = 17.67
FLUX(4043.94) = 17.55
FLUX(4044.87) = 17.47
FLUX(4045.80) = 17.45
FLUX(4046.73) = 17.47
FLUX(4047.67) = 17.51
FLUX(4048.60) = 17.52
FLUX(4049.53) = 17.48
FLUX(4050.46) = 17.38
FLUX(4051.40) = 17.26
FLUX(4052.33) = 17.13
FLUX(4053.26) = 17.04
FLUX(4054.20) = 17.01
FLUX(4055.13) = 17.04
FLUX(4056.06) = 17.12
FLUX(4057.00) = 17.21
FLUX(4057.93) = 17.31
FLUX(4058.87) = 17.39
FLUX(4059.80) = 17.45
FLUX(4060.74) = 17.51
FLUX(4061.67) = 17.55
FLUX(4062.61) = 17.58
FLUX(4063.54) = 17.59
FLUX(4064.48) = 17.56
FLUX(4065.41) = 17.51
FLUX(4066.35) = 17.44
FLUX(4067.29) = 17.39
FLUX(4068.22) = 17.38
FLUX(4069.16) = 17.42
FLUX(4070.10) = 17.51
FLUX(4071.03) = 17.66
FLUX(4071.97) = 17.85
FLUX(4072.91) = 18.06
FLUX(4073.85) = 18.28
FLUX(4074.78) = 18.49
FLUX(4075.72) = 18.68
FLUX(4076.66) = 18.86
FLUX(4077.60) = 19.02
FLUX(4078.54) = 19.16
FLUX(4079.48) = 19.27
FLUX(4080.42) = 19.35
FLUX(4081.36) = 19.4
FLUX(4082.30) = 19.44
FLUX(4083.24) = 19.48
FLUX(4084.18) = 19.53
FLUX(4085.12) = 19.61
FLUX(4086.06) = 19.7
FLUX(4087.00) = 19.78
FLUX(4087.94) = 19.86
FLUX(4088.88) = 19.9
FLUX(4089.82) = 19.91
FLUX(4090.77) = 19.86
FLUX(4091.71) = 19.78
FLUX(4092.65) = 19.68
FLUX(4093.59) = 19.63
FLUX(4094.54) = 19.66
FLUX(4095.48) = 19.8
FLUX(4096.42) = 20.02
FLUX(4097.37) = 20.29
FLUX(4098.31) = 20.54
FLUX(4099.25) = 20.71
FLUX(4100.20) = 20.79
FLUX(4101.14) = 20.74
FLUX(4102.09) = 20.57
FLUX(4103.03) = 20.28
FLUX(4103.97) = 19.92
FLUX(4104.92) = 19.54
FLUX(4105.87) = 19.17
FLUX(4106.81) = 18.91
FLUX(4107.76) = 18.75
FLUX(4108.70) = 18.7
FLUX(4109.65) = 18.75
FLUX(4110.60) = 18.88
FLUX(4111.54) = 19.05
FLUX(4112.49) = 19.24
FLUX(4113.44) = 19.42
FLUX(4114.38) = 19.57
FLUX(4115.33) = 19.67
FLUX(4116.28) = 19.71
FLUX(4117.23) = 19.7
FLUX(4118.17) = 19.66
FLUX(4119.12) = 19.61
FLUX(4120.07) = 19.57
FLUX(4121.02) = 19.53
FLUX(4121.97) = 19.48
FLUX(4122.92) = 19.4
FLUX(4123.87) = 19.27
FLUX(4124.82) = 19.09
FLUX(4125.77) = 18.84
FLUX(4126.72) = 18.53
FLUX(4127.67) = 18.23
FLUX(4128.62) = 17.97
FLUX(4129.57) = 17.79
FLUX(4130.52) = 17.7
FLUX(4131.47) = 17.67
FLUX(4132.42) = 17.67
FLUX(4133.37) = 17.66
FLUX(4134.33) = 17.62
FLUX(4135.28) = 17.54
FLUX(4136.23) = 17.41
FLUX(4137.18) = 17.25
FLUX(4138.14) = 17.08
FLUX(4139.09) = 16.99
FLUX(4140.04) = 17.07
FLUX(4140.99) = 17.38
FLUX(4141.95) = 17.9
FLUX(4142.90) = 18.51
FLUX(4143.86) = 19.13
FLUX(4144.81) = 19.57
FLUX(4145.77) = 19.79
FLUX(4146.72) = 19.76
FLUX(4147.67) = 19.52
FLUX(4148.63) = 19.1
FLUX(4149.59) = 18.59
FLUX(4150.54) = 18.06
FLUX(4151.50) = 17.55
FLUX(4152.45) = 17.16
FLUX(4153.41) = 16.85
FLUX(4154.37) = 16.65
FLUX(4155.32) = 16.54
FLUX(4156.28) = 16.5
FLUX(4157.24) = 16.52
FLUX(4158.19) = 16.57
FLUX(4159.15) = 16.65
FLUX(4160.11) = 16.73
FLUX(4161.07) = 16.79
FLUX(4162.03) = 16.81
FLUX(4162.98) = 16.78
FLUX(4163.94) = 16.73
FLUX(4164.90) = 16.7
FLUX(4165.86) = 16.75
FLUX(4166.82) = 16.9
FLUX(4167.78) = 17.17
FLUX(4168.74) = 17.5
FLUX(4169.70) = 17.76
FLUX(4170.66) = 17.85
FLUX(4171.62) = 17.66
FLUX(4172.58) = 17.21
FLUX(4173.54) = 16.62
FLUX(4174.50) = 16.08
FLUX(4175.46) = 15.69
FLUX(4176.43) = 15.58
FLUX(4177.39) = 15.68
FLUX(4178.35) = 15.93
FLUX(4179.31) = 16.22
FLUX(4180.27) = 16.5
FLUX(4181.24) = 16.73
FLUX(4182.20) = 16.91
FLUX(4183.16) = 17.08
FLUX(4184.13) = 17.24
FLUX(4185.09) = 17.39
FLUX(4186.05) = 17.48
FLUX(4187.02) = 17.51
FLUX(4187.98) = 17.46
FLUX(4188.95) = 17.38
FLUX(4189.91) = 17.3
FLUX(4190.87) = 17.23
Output 0.2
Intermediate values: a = 17.7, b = 17.5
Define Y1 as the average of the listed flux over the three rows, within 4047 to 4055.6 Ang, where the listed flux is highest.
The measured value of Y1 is 17.5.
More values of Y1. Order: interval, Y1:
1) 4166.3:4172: 17.8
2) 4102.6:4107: 19.9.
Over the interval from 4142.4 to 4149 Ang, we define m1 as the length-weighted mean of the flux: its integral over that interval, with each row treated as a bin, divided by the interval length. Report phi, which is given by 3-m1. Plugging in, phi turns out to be -16.3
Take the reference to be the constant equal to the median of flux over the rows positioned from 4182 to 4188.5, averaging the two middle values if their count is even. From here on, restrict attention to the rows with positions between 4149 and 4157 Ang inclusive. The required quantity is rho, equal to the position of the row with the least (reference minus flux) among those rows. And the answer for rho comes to 4149.59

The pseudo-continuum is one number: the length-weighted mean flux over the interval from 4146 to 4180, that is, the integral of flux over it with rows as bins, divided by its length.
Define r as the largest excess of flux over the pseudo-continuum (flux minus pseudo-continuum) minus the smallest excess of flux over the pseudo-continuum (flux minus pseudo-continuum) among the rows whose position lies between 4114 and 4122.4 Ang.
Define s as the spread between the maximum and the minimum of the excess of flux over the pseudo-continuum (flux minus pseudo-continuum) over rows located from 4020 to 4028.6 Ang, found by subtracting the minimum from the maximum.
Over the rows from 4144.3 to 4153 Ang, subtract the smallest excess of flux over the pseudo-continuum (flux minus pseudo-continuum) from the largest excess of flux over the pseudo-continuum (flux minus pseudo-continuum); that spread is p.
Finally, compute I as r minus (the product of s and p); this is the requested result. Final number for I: -1.1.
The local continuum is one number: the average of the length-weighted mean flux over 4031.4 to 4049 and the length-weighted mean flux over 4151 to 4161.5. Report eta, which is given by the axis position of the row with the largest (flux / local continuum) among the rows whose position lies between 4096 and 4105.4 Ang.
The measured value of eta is 4100.20 Ang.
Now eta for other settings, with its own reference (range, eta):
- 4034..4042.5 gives 4041.15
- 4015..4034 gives 4030.00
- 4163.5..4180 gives 4170.66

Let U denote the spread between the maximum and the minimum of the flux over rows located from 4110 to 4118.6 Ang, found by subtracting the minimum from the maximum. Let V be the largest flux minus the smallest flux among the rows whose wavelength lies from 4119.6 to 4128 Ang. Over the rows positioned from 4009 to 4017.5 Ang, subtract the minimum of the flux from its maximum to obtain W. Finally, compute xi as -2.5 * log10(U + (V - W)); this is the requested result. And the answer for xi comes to -0.3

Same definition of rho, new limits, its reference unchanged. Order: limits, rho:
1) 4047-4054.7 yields 4048.60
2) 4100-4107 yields 4100.20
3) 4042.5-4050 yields 4043.01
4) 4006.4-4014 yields 4006.86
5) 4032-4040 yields 4032.78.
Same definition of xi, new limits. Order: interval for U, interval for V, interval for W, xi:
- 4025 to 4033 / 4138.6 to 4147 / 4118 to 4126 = -1.1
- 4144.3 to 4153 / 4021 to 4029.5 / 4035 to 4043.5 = -1.2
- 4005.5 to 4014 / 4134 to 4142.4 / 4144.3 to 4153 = 1.2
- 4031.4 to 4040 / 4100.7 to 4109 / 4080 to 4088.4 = -0.9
